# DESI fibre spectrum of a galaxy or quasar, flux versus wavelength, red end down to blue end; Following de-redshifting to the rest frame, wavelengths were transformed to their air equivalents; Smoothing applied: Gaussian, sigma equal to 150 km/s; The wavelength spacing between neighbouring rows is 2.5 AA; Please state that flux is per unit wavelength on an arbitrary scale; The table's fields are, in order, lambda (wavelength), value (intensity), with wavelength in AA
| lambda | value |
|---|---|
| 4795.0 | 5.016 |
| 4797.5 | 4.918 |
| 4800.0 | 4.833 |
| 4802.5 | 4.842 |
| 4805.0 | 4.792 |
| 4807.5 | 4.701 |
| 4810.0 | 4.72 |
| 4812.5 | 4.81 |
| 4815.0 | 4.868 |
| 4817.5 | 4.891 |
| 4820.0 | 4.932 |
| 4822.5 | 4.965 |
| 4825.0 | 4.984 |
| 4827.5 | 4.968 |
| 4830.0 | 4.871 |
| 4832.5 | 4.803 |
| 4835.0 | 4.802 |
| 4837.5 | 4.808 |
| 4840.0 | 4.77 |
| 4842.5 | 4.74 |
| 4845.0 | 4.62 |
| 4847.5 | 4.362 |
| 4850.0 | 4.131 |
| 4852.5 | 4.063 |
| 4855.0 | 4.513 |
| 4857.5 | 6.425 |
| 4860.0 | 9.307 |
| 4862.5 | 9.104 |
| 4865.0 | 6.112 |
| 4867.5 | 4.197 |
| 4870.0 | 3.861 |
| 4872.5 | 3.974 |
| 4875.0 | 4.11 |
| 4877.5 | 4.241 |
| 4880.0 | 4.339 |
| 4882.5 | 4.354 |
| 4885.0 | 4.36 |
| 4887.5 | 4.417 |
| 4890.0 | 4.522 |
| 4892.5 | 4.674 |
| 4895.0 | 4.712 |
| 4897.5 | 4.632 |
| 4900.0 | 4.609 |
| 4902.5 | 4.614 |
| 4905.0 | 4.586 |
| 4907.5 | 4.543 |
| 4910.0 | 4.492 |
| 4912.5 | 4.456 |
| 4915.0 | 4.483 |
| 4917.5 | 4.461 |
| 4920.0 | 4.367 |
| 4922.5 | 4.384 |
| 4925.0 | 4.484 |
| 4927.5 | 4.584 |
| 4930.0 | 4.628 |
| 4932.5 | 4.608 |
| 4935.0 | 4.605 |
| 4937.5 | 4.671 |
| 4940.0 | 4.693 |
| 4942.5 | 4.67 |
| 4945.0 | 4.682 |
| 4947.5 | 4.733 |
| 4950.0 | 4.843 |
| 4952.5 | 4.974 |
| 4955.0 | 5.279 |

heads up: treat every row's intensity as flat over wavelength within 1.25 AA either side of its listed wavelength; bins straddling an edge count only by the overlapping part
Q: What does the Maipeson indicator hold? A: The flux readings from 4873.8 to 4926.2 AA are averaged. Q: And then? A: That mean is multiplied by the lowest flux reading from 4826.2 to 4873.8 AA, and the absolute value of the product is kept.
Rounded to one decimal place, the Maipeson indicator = 17.3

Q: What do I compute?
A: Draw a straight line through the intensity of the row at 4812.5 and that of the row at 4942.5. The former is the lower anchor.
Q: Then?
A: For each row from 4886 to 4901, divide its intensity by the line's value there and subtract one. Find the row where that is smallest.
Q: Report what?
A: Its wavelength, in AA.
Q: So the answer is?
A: 4887.5 AA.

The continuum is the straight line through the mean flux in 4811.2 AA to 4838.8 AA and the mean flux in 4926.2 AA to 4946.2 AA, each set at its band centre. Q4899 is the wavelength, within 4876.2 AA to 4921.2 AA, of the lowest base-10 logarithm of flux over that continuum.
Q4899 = 4877.5 AA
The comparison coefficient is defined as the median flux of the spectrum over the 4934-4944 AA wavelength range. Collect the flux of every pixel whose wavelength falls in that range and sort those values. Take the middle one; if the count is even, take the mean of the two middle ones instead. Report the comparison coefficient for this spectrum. 4.67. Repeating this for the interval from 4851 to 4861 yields 5.47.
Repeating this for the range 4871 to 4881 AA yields 4.18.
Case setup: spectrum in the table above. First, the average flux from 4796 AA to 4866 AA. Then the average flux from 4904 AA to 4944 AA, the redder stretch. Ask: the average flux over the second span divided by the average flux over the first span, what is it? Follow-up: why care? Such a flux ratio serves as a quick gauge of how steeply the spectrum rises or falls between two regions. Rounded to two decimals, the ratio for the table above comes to 0.88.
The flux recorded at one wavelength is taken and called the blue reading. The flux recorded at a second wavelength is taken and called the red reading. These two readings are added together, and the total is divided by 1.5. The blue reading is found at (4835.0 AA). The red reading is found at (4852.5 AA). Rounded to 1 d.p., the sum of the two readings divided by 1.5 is 5.9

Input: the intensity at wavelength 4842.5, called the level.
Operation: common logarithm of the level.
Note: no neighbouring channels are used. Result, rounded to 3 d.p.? 0.676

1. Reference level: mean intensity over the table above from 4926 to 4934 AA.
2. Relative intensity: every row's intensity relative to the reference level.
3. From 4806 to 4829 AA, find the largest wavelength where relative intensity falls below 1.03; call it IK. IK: 4810.0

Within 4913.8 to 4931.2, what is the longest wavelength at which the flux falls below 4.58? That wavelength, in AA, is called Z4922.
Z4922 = 4925.0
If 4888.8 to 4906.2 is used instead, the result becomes 4890.0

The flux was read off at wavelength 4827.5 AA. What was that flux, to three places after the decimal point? 4.968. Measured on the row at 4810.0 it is 4.720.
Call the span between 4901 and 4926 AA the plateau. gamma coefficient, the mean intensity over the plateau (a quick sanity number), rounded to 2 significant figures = 4.5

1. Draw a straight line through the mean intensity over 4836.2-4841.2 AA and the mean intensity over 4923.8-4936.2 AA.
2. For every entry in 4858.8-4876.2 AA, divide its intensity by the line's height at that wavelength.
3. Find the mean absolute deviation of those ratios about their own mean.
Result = 0.43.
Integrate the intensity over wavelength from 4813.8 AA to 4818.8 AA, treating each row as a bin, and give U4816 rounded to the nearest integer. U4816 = 24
